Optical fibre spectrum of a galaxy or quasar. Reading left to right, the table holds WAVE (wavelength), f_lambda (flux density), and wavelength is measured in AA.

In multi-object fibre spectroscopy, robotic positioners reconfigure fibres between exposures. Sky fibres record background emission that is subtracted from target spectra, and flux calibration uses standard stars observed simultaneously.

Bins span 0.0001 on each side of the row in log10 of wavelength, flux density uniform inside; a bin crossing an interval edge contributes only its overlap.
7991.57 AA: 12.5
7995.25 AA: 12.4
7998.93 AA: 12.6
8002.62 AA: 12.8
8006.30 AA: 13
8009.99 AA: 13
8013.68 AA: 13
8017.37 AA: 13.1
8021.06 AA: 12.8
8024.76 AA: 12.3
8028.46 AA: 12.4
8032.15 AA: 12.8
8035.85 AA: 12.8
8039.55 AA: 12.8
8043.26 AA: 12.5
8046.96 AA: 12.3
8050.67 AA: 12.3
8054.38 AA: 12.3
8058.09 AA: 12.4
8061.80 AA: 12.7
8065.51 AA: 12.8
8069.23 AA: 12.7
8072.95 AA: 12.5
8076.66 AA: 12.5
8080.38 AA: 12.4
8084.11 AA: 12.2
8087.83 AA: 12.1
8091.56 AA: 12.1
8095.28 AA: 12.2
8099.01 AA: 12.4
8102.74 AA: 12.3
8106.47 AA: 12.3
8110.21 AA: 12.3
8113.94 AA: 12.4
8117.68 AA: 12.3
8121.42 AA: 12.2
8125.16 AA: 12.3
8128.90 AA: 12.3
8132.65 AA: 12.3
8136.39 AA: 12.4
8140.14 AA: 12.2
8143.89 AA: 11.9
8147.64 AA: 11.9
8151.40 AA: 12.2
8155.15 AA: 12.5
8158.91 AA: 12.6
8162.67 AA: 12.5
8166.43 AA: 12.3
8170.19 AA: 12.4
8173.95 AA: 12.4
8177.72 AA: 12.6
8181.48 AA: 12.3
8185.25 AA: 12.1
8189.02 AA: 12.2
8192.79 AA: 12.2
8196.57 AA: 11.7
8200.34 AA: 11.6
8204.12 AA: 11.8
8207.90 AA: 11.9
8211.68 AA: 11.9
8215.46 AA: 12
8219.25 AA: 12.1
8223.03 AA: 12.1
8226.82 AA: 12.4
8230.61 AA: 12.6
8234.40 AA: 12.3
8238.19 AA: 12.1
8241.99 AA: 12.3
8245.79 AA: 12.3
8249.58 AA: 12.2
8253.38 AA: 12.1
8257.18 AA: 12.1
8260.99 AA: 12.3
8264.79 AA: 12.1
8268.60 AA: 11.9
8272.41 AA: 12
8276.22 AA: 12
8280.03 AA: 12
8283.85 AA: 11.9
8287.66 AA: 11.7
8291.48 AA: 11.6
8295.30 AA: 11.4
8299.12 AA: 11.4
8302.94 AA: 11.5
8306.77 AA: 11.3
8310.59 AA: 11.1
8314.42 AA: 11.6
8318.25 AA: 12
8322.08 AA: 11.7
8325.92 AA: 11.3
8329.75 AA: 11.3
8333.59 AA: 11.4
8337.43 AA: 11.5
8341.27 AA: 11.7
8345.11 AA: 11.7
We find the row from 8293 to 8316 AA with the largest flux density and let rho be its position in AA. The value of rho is 8314.42 AA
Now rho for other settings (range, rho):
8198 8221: 8219.25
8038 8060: 8039.55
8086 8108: 8099.01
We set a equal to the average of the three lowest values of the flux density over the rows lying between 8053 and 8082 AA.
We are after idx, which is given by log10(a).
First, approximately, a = 12.4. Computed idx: 1.09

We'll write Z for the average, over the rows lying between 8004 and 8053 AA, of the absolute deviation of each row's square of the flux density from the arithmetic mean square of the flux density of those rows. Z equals 6.6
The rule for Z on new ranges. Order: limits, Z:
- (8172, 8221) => 5.4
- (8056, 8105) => 4.4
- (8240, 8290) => 3.4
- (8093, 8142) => 1.1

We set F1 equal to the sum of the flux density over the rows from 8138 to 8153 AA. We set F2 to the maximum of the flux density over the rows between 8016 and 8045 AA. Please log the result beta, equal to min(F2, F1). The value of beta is 13.1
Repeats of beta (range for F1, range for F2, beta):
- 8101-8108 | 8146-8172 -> 12.6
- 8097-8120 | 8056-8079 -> 12.8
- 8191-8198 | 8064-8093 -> 12.8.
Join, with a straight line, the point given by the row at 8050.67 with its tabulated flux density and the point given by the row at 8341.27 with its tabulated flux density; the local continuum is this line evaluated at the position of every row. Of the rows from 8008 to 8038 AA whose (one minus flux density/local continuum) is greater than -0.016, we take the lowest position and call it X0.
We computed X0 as 8024.76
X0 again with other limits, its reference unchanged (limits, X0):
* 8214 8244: 8215.46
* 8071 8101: 8080.38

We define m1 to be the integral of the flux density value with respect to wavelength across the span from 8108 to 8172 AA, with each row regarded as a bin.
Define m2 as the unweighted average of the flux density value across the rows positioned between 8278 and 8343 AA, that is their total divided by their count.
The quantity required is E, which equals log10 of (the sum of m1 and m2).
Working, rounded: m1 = 787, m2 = 11.55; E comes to 2.902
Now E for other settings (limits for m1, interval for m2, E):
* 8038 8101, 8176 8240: 2.900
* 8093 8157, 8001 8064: 2.902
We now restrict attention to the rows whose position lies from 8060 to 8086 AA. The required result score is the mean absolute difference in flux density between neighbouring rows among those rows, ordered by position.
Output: 0.12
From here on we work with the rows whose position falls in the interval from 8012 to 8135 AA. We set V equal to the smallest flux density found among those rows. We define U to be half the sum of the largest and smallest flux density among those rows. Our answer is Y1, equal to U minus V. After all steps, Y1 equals 0.50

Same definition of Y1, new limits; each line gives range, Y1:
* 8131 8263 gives 0.50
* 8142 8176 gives 0.35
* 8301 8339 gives 0.45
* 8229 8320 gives 0.75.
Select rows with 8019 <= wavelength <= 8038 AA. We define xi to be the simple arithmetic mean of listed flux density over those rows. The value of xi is 12.6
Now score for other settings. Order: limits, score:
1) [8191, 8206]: 0.27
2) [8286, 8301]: 0.10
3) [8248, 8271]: 0.14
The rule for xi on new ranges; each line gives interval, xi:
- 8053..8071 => 12.6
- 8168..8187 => 12.4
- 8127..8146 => 12.2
